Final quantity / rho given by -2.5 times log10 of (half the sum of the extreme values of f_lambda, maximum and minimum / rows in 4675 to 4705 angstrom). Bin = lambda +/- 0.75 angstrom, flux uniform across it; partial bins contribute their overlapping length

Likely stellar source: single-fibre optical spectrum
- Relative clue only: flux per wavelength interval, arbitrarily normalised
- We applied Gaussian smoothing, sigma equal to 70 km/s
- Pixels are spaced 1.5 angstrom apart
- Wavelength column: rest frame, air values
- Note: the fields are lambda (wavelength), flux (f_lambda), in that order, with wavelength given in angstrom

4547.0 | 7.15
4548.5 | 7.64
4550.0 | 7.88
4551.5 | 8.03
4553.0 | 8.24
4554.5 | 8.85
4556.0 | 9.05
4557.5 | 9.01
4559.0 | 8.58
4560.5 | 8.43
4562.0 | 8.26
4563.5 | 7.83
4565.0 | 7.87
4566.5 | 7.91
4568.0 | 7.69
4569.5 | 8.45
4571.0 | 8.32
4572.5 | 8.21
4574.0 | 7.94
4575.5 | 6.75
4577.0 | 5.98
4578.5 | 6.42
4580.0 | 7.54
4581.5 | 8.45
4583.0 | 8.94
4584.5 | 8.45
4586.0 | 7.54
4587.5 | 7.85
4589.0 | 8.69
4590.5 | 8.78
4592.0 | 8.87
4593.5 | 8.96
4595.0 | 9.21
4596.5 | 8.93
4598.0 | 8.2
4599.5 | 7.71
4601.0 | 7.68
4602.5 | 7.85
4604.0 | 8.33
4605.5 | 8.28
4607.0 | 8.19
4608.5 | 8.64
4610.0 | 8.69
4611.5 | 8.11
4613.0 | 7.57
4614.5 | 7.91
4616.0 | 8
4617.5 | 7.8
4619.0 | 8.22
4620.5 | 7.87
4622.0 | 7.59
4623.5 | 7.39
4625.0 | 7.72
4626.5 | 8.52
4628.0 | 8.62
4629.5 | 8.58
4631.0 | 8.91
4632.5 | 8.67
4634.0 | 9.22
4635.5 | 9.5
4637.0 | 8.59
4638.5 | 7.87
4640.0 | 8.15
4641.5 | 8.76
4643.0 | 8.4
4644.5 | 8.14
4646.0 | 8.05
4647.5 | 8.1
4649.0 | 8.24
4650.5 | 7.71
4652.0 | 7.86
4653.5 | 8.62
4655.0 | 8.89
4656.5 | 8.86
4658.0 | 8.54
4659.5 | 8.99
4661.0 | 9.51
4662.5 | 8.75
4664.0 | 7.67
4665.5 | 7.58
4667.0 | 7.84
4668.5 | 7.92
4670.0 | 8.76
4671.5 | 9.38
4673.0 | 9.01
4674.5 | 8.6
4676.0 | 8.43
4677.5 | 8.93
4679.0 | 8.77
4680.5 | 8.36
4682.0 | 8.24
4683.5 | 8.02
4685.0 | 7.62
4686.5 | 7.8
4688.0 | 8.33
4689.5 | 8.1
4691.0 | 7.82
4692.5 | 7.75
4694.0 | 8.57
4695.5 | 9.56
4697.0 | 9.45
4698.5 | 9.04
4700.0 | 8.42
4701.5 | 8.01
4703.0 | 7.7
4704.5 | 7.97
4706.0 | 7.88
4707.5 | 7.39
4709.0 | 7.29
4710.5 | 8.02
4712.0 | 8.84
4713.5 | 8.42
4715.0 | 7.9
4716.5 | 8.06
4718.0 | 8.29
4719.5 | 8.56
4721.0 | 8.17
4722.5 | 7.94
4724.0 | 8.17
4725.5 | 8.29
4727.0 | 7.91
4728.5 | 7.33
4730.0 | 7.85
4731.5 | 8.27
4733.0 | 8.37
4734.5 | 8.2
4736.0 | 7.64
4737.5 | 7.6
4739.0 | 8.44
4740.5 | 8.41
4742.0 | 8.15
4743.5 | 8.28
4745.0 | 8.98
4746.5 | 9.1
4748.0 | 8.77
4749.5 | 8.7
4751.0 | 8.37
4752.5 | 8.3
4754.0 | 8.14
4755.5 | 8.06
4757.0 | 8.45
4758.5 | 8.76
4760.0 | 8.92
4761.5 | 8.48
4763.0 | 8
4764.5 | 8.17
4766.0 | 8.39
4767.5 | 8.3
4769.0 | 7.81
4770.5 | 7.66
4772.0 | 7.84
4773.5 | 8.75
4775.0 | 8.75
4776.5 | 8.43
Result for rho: -2.33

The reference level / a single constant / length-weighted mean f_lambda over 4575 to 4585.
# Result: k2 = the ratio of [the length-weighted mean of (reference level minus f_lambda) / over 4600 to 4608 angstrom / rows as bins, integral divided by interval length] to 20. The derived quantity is -0.029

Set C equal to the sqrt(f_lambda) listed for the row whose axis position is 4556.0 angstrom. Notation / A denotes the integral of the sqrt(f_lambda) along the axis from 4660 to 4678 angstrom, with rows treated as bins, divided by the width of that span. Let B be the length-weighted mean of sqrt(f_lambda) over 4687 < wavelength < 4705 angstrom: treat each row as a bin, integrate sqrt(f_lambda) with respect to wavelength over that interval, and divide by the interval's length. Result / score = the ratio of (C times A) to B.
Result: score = 3.0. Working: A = 2.92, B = 2.89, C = 3.01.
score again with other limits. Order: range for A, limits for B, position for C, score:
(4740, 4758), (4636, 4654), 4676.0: 2.9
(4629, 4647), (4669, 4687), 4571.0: 2.9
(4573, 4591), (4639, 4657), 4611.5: 2.8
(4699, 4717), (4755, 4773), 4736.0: 2.7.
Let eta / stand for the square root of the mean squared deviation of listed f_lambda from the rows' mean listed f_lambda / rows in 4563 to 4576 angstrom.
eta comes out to 0.47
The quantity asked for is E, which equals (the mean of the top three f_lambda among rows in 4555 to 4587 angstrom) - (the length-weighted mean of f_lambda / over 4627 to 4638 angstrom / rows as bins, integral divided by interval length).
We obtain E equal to 0.2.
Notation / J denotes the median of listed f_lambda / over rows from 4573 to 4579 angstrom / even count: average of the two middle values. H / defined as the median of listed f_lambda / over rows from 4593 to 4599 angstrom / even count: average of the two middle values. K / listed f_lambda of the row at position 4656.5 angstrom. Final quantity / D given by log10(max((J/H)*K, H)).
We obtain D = 0.95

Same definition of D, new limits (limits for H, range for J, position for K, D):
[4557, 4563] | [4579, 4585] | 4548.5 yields 0.93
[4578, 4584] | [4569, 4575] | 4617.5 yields 0.91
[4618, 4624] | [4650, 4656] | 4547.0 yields 0.89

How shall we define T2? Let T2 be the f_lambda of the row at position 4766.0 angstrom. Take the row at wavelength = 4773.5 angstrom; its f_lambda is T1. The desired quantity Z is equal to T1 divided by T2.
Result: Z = 1.04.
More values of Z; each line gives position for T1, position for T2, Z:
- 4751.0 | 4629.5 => 0.98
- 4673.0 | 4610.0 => 1.04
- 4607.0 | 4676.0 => 0.97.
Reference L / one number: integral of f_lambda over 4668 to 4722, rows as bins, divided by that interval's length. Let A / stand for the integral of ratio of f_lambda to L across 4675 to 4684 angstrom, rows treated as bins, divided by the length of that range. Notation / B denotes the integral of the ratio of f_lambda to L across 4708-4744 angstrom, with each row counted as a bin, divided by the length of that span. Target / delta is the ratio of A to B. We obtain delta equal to 1.047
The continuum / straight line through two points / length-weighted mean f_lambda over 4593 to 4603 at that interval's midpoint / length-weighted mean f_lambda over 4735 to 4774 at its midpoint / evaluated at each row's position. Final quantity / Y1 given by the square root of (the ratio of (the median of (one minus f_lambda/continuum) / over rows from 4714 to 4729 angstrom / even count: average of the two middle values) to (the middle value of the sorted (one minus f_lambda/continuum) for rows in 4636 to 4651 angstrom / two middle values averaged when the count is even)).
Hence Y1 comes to 1.0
